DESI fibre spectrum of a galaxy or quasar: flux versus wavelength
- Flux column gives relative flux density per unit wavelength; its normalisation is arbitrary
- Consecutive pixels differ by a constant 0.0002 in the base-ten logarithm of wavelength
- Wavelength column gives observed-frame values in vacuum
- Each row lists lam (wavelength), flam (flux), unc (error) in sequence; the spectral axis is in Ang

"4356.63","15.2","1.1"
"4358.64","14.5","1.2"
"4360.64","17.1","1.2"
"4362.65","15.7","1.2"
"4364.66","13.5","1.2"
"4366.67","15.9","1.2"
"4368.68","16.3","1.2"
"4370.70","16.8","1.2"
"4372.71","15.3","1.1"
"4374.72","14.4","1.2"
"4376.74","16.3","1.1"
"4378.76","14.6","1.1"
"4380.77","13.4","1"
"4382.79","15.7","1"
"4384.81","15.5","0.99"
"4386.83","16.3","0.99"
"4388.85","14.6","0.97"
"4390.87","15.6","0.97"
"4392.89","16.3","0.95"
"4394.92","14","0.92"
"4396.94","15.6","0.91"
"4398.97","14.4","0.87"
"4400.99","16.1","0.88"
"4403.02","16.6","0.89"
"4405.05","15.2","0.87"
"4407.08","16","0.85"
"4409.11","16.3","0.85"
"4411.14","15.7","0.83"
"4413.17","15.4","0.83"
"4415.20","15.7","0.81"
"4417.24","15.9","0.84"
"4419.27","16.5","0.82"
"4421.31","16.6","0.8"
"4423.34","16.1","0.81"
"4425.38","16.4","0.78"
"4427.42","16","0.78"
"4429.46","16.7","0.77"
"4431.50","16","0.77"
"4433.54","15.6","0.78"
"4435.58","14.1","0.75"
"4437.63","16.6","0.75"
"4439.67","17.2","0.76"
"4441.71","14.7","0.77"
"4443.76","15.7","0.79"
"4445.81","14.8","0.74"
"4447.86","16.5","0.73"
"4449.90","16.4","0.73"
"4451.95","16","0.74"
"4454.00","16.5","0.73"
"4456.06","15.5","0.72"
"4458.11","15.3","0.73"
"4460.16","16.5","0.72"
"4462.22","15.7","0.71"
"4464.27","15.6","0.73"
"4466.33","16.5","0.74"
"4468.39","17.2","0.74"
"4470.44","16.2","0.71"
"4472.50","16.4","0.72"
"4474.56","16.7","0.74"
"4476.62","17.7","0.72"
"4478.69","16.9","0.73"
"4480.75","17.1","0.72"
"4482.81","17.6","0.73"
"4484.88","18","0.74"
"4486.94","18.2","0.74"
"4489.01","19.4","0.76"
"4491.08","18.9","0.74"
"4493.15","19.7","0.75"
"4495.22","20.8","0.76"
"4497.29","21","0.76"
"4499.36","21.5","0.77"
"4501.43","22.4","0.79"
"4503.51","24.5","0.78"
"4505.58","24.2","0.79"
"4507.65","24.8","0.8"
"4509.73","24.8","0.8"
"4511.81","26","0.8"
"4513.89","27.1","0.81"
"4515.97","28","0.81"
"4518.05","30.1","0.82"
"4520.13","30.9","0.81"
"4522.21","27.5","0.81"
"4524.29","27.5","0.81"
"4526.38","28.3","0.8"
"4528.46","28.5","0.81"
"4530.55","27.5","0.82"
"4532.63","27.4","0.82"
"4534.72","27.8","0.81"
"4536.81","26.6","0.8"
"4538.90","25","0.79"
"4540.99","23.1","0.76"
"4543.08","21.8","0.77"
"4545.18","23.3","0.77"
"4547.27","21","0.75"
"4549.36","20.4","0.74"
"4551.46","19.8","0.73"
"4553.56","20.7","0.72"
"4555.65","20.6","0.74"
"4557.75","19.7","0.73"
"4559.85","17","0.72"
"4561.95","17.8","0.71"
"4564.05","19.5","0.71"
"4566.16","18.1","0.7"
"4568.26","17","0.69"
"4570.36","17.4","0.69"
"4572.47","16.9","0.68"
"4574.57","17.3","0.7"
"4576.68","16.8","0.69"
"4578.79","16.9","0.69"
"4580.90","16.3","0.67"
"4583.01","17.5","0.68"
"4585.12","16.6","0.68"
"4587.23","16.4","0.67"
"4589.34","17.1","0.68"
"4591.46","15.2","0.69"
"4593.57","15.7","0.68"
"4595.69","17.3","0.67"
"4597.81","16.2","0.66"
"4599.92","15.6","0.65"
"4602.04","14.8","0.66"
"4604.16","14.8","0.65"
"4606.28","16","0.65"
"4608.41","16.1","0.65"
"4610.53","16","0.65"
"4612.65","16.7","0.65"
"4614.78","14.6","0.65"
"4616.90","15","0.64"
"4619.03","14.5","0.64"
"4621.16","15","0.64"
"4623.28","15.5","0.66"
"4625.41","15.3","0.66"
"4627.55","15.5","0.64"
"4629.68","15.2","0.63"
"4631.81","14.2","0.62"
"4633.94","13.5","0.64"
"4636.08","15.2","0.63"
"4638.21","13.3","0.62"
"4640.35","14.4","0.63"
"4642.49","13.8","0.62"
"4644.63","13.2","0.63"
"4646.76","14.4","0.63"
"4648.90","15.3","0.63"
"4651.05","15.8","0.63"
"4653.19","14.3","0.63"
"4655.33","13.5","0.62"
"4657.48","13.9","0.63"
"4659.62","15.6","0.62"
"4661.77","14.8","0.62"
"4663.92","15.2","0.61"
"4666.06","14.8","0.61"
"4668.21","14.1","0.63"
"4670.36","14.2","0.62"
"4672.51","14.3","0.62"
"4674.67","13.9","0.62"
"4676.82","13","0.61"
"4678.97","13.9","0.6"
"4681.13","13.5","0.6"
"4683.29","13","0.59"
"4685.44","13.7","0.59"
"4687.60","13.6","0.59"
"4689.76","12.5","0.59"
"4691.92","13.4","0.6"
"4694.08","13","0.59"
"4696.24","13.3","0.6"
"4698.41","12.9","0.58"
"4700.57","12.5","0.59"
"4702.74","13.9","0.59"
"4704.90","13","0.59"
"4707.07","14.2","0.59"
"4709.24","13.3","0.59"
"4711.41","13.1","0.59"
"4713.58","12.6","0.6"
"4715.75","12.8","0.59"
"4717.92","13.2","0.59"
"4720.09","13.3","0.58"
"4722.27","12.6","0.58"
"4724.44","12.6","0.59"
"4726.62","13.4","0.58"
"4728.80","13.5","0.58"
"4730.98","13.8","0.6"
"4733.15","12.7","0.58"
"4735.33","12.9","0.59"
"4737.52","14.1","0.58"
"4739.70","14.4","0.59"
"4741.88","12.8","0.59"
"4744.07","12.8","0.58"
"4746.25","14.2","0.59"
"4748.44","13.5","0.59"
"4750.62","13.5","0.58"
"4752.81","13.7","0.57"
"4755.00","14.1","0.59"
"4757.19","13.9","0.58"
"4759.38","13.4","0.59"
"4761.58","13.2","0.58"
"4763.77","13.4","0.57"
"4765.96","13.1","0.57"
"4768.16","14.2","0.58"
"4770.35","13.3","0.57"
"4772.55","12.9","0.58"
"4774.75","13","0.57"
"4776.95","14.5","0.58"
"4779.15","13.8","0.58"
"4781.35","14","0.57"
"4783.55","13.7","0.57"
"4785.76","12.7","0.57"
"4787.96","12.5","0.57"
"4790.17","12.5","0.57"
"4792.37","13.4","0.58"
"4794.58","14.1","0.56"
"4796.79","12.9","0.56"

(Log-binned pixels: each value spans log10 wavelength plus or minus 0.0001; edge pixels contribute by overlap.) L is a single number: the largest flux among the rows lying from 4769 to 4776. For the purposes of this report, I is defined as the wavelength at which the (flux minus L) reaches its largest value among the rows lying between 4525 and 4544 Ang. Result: 4528.46 Ang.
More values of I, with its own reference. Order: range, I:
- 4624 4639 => 4627.55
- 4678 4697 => 4678.97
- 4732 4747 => 4739.70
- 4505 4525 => 4520.13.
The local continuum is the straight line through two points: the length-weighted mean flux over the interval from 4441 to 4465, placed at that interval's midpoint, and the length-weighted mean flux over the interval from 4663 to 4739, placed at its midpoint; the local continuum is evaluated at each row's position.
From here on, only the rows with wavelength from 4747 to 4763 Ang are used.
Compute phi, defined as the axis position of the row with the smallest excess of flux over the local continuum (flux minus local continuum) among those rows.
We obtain 4761.58 Ang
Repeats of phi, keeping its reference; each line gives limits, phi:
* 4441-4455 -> 4441.71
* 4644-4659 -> 4644.63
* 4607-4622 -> 4619.03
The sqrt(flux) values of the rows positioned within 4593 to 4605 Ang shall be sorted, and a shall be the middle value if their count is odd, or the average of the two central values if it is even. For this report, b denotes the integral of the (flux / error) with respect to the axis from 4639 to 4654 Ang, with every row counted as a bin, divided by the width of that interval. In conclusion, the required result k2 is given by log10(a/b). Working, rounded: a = 4.0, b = 23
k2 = -0.764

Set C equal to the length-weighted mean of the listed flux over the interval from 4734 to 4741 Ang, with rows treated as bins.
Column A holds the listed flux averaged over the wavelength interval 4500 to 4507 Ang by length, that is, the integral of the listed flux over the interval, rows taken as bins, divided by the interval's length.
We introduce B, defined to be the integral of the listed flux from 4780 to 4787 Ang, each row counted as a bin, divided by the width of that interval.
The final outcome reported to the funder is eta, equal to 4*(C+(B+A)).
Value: 203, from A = 24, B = 13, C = 14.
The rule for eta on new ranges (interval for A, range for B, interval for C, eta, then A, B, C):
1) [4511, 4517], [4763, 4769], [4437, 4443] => 227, 27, 14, 16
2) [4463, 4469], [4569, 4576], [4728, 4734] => 188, 16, 17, 13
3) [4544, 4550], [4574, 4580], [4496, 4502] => 241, 22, 17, 22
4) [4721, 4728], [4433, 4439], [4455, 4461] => 177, 13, 16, 16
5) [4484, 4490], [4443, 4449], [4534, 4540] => 242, 19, 16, 26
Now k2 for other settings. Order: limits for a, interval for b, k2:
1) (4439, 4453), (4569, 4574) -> -0.796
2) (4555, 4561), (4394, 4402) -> -0.579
